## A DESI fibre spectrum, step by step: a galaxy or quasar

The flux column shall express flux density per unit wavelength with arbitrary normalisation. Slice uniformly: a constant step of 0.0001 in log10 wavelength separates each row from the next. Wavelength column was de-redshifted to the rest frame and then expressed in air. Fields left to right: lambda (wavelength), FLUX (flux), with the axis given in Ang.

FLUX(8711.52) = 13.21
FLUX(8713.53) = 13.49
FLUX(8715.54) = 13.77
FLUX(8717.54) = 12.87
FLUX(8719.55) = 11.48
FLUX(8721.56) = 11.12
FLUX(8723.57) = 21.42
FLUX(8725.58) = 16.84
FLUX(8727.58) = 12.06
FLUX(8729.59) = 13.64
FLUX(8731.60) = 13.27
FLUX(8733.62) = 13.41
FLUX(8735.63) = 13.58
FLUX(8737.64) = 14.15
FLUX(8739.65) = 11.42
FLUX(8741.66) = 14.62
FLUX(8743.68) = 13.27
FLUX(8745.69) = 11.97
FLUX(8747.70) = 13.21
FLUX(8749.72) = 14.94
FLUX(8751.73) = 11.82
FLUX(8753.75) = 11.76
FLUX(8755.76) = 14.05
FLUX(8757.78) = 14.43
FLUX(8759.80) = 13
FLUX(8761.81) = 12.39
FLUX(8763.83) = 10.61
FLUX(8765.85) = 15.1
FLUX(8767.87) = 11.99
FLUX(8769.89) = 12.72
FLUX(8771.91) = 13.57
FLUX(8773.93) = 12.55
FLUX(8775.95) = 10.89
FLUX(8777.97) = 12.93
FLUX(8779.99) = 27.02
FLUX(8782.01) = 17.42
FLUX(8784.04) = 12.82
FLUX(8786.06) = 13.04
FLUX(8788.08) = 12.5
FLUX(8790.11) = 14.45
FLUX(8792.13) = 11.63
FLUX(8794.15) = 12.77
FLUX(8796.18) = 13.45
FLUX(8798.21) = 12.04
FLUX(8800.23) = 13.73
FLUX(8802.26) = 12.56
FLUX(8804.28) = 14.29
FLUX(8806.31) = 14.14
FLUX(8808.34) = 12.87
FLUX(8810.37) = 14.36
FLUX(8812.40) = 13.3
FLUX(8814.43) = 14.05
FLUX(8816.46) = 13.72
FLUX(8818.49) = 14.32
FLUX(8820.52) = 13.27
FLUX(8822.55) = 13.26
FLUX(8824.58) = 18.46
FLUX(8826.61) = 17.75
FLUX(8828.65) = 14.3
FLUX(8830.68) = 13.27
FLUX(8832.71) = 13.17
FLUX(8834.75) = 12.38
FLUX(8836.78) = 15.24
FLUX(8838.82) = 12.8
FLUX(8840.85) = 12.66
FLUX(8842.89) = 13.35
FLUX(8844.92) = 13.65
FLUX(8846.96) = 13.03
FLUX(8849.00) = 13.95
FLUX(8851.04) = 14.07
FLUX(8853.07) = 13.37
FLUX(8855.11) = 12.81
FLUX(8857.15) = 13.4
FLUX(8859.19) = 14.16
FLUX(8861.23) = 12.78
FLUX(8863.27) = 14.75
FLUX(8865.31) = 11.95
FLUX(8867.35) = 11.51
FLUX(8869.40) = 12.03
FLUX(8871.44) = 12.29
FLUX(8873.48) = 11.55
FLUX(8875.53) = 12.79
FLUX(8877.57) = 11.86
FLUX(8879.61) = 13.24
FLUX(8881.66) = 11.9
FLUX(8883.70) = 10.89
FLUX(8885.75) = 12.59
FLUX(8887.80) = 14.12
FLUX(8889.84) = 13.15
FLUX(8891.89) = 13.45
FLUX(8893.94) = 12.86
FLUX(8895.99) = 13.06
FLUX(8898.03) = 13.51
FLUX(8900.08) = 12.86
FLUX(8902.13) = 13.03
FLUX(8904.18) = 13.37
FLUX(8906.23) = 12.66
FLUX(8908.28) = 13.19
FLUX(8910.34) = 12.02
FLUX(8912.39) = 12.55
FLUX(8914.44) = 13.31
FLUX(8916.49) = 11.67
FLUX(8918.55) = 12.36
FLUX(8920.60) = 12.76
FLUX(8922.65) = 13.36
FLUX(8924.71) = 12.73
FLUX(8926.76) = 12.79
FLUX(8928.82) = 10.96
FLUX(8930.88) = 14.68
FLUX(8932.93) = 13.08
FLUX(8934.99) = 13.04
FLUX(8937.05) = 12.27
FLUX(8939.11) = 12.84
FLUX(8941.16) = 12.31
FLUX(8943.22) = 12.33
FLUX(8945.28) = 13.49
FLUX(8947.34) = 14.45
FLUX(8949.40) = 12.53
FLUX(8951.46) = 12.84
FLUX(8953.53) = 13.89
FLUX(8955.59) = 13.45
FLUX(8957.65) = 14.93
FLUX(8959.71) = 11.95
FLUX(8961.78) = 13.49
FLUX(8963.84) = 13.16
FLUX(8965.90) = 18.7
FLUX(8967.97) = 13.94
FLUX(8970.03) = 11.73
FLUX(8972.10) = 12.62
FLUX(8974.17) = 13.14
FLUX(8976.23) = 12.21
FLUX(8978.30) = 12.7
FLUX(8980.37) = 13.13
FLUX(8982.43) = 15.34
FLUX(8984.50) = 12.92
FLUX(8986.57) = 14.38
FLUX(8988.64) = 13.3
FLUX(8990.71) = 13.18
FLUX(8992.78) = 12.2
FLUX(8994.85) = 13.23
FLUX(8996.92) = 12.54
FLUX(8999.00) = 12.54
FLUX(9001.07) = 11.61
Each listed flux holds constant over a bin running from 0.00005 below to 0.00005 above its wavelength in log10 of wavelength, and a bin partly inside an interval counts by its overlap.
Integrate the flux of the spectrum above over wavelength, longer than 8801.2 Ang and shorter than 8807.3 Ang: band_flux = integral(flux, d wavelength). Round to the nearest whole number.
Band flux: 83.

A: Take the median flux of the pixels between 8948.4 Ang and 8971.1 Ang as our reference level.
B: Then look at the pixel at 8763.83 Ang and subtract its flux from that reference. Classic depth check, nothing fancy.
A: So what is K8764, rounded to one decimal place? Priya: 2.8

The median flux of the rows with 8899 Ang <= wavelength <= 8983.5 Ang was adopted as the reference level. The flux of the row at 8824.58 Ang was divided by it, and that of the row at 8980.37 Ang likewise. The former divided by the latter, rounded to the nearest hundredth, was 1.41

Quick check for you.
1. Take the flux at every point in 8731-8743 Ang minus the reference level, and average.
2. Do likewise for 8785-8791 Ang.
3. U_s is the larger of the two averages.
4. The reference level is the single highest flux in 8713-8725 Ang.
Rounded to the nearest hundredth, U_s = -8.01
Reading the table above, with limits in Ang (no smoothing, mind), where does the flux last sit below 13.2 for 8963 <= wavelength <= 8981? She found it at 8980.37 Ang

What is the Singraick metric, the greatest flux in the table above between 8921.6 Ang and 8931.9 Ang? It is 14.68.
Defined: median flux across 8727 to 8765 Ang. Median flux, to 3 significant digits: 13.3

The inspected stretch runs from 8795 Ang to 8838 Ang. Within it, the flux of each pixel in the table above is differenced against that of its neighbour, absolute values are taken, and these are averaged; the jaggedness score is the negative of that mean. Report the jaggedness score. -1.3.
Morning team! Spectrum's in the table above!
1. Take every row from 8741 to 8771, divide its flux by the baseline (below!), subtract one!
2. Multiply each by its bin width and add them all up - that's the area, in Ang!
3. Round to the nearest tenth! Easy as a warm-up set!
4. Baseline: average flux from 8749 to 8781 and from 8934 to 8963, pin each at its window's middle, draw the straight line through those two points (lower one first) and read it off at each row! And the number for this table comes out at -1.6 Ang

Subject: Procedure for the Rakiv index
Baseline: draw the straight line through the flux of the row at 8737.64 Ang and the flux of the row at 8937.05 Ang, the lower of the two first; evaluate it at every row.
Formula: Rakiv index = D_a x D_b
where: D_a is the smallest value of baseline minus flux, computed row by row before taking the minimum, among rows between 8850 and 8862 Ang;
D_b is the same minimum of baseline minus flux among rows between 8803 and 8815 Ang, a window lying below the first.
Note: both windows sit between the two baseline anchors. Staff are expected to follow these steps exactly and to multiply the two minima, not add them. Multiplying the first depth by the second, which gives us 1.0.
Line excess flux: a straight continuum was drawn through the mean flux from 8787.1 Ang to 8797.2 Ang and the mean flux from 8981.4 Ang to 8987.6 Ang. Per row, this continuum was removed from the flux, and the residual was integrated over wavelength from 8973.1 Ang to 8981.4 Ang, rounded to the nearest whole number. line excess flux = -11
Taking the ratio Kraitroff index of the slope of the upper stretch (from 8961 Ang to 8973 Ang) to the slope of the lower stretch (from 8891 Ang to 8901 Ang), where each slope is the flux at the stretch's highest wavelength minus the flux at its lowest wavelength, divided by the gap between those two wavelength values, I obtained 1.17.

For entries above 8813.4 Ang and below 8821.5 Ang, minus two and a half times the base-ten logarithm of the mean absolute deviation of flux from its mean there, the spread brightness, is 1.2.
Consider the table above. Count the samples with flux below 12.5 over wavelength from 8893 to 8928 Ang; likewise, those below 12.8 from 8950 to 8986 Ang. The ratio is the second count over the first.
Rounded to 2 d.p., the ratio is 1.67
